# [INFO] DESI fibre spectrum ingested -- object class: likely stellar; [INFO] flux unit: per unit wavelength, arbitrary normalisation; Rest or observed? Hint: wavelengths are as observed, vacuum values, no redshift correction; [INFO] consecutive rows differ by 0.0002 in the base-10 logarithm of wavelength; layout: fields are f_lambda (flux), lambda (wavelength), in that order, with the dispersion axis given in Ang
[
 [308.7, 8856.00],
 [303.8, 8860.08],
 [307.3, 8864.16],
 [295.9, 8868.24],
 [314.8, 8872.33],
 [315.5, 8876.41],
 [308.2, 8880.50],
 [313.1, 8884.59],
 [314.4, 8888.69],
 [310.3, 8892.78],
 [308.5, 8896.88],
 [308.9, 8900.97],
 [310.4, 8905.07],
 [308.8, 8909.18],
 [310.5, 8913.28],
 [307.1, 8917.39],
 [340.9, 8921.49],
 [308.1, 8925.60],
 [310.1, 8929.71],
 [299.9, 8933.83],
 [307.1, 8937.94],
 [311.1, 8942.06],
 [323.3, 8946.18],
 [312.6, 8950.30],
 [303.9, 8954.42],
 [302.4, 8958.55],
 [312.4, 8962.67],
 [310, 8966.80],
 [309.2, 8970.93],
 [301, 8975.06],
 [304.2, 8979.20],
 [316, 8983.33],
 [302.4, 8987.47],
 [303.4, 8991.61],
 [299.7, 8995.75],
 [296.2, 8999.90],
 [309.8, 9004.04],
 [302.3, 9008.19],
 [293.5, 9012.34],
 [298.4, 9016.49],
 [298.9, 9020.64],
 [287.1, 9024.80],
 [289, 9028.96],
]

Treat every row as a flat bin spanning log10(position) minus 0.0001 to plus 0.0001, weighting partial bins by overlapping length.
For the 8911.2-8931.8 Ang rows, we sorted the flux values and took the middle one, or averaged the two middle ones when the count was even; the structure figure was 310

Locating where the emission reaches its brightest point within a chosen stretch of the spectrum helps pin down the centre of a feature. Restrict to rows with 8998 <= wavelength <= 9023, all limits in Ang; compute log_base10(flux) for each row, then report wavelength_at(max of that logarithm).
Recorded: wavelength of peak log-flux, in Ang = 9004.04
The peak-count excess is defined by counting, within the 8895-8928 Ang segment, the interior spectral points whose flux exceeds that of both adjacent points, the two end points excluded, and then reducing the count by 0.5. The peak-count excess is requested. 2.5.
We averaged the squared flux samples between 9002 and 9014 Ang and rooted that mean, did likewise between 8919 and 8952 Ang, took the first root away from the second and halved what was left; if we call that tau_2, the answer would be 6.2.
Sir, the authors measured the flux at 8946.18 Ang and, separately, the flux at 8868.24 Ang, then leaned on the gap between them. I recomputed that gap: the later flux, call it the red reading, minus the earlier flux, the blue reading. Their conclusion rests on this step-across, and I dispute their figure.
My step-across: 27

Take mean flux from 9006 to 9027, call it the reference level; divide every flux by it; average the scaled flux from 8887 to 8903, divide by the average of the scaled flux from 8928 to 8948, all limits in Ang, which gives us 1.00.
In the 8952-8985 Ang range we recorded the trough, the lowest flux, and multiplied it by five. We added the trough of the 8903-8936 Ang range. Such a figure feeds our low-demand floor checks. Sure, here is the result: 1805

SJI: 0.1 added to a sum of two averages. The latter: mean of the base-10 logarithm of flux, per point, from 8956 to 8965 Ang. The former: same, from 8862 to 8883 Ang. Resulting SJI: 5.08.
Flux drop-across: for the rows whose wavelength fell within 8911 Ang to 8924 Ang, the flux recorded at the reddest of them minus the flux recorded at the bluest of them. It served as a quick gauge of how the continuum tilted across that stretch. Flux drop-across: 30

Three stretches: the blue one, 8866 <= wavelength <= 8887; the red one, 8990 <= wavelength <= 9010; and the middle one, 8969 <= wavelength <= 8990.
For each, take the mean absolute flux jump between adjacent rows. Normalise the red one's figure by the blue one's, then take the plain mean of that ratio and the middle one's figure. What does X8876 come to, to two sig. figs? 5.0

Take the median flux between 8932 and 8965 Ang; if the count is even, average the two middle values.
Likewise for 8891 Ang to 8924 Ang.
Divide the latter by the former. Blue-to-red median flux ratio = 1.00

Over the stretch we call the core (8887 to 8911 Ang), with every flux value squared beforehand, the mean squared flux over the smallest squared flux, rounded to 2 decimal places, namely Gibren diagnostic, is 1.01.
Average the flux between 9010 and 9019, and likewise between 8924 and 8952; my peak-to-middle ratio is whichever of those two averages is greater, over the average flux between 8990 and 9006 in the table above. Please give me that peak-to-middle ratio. 1.03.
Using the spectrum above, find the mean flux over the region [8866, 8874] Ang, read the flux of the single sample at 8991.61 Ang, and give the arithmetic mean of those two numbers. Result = 304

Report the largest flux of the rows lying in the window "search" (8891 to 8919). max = 310.5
